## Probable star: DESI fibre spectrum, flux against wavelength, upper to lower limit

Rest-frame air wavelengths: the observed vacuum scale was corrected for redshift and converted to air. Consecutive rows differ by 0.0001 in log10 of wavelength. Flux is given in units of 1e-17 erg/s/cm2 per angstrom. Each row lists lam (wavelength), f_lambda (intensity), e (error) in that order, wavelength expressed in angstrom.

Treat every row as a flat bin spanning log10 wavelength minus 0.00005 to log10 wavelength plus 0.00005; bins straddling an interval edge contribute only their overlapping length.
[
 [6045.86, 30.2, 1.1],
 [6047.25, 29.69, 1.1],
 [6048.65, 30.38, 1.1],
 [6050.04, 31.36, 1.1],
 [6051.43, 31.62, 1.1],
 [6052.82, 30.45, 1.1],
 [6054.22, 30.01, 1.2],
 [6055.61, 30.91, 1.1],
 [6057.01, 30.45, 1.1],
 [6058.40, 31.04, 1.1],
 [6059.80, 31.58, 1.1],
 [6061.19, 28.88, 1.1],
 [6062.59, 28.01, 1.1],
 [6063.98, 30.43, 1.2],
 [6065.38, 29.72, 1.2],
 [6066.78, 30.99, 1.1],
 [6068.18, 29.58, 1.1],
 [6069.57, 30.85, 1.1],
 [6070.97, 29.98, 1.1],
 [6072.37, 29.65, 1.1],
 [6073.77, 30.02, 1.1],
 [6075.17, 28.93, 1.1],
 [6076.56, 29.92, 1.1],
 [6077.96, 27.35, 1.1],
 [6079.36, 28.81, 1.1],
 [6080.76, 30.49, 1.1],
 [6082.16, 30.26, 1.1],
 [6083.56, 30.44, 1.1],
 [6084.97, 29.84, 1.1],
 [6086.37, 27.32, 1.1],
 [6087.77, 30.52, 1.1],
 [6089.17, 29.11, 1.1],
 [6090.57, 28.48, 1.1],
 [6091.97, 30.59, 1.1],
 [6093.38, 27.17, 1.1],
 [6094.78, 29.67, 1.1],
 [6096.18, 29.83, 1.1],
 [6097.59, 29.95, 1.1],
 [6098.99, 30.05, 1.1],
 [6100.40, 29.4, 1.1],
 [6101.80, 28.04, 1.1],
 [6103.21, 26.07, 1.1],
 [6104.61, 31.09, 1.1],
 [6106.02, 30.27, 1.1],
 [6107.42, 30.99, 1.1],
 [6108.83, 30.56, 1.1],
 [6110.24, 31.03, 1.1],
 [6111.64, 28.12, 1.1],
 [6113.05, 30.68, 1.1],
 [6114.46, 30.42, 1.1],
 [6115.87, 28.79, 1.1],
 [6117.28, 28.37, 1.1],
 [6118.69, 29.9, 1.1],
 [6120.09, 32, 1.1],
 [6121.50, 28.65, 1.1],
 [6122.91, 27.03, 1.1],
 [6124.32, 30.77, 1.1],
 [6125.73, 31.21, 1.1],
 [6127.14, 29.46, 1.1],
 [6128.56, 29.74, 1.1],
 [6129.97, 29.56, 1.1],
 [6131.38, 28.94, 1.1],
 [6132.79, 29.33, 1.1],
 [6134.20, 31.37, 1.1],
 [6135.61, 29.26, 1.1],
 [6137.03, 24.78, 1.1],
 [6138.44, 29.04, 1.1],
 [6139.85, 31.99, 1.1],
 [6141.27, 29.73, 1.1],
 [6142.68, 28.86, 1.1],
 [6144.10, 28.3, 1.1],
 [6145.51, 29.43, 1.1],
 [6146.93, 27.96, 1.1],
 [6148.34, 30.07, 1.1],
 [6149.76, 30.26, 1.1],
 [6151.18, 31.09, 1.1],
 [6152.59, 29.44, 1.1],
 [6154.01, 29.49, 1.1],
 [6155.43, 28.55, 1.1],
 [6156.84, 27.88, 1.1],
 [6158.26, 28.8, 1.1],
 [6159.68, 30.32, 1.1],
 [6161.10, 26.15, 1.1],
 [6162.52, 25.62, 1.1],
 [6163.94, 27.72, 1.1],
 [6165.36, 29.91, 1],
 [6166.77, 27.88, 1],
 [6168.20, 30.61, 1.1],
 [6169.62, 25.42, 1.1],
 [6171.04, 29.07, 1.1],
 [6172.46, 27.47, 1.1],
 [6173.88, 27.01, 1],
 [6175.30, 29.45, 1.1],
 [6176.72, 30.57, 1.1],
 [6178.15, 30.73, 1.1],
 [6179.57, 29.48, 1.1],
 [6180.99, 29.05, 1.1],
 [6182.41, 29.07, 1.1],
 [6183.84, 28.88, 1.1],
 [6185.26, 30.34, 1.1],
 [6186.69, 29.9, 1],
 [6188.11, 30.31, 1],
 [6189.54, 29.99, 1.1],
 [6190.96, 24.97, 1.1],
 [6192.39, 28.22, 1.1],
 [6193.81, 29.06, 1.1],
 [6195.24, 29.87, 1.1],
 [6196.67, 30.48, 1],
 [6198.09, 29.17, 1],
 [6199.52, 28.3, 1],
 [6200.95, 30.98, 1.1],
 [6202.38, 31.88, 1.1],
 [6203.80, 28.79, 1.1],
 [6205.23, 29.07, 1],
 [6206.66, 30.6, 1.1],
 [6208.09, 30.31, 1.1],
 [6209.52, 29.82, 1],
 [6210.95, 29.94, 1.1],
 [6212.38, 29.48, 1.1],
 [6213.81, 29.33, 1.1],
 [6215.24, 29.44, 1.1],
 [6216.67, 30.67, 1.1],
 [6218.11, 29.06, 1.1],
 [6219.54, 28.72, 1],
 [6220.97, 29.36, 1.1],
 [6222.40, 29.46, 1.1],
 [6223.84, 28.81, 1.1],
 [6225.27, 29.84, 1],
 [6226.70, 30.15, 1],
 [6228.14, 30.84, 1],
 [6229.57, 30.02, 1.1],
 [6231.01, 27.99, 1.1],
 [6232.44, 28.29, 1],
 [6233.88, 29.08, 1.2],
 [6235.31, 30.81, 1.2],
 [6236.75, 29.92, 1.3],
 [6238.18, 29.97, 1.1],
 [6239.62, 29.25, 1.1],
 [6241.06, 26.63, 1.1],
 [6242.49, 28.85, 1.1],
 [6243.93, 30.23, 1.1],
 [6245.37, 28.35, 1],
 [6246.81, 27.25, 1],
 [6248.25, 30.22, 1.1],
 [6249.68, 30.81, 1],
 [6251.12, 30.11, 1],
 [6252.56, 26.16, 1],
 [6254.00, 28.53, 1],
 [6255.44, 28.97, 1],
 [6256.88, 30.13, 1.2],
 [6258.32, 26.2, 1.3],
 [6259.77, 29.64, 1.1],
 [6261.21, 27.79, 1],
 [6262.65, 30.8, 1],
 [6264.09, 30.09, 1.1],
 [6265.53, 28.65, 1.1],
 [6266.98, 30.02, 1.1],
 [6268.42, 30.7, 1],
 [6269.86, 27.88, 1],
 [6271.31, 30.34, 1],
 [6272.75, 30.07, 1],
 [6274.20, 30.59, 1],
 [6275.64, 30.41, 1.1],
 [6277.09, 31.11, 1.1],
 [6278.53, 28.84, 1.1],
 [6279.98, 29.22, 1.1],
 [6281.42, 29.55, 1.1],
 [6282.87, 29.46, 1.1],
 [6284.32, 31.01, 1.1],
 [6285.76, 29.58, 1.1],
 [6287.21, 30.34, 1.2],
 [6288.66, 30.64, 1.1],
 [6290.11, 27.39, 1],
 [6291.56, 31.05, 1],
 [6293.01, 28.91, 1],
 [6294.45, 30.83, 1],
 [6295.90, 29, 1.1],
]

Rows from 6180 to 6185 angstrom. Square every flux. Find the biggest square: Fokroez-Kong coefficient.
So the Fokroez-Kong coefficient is 845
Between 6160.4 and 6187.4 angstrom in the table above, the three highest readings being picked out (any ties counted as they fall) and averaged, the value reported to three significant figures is 30.6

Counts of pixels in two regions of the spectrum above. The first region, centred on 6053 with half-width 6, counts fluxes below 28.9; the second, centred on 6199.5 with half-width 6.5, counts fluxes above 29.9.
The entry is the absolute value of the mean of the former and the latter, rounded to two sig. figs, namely 1.5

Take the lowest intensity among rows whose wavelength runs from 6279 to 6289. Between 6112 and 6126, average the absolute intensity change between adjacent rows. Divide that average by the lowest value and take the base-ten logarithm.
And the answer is -1.24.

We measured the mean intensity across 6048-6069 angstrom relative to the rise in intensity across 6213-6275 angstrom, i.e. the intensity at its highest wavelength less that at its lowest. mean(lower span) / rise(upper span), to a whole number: 24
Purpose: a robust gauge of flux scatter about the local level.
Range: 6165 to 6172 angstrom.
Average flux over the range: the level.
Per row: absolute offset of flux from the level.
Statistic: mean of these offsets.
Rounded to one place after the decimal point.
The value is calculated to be 1.5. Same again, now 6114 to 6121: 1.1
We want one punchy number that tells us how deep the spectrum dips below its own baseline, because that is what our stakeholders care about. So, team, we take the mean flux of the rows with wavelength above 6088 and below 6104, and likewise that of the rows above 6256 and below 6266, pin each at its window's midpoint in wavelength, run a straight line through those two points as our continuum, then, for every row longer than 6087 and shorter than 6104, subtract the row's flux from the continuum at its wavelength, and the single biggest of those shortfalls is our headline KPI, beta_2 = 2.9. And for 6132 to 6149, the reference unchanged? 4.2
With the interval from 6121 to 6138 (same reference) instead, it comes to 4.2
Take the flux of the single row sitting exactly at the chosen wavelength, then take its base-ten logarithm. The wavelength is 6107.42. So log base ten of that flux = 1.49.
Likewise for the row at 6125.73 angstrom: 1.49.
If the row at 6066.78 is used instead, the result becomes 1.49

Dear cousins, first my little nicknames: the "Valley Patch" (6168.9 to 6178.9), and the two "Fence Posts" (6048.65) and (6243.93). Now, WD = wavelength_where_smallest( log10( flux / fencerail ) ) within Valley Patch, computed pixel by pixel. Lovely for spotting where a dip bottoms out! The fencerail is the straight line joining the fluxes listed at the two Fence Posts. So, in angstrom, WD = 6169.62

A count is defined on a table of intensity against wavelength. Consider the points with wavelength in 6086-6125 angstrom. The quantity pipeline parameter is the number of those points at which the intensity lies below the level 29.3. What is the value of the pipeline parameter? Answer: 11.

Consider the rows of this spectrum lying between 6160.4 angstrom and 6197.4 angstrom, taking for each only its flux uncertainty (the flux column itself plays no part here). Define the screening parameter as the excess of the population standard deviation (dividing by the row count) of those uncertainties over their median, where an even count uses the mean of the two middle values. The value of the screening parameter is -1.06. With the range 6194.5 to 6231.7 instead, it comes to -1.05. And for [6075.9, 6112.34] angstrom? -1.10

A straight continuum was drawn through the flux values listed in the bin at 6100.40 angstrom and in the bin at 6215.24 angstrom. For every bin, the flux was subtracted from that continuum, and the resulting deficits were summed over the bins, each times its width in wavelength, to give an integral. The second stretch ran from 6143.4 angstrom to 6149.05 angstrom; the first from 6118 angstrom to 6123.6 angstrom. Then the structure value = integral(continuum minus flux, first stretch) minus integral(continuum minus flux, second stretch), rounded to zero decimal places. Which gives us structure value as -3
